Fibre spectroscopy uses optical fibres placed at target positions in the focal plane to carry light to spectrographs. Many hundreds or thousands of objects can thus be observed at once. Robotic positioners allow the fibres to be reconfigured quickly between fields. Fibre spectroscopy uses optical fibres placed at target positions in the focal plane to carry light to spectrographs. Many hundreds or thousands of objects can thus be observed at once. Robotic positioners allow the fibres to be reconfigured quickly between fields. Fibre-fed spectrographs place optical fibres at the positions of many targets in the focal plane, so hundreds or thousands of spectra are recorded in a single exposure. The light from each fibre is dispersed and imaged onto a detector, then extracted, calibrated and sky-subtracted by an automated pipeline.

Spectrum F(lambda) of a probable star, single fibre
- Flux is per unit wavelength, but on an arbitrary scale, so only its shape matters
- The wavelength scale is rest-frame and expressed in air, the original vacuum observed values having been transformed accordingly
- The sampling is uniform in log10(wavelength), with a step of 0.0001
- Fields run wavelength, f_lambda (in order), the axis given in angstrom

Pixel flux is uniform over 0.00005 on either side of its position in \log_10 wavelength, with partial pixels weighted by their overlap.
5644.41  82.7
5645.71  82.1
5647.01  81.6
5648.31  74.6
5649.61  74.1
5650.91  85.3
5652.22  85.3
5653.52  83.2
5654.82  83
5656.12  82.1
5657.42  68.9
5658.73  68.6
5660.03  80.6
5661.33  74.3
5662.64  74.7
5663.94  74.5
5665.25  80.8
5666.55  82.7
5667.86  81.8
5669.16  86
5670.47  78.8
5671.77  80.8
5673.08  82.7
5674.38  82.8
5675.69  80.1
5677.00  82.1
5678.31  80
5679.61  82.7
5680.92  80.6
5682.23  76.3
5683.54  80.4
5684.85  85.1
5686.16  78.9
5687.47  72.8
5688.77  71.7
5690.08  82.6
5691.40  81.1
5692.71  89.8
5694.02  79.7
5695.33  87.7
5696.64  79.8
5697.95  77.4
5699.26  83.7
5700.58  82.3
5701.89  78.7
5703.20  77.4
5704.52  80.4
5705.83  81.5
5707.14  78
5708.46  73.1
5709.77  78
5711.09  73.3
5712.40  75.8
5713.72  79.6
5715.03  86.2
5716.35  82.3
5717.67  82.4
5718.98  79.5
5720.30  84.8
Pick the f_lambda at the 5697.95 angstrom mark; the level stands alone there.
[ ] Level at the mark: 77.4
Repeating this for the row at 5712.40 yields 75.8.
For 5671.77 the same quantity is 80.8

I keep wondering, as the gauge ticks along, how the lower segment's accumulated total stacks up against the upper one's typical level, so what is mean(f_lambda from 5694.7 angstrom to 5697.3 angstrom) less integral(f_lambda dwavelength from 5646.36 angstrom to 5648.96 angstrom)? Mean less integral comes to -119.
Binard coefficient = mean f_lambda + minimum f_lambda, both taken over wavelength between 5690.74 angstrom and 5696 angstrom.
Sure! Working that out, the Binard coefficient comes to 164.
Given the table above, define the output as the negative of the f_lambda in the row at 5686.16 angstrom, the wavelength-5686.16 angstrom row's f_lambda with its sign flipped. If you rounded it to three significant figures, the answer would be -78.9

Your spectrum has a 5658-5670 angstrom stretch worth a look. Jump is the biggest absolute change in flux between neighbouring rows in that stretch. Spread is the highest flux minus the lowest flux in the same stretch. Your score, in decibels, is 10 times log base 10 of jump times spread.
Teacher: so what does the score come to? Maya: 23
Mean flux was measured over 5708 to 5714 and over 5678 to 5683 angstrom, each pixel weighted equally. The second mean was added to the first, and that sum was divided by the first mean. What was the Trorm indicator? 2.05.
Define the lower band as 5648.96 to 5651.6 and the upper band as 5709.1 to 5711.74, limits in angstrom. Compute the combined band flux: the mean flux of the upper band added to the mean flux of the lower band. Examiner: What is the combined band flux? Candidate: 155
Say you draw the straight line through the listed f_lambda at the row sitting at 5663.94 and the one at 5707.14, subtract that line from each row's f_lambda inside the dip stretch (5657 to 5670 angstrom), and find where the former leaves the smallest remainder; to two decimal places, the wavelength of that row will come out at 5658.73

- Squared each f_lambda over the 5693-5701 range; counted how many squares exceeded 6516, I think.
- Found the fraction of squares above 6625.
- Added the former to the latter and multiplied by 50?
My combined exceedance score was 175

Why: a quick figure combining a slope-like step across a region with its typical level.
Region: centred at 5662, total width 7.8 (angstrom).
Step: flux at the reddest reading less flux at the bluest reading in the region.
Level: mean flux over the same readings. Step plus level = 88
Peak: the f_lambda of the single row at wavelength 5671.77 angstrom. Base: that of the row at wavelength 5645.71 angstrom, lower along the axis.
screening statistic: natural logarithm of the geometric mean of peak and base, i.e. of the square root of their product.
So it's 4.40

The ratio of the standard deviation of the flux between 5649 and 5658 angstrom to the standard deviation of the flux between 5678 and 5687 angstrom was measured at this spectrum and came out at 2.3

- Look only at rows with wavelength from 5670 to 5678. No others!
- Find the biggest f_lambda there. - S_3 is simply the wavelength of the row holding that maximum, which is 5674.38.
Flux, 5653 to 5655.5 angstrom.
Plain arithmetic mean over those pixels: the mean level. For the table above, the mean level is 83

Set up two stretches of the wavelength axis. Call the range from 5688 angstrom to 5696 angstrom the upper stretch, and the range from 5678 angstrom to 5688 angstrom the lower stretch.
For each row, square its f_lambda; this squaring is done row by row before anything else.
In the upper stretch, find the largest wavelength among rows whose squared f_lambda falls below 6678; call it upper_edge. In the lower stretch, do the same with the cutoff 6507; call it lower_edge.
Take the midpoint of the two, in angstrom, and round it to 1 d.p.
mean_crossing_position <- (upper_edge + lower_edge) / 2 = 5690.7 angstrom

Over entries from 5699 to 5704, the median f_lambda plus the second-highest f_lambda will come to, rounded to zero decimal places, 163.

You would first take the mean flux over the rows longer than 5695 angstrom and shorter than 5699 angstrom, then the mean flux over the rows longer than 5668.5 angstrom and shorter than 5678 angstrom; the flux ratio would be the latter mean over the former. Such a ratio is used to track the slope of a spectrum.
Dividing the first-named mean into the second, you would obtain 1.00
